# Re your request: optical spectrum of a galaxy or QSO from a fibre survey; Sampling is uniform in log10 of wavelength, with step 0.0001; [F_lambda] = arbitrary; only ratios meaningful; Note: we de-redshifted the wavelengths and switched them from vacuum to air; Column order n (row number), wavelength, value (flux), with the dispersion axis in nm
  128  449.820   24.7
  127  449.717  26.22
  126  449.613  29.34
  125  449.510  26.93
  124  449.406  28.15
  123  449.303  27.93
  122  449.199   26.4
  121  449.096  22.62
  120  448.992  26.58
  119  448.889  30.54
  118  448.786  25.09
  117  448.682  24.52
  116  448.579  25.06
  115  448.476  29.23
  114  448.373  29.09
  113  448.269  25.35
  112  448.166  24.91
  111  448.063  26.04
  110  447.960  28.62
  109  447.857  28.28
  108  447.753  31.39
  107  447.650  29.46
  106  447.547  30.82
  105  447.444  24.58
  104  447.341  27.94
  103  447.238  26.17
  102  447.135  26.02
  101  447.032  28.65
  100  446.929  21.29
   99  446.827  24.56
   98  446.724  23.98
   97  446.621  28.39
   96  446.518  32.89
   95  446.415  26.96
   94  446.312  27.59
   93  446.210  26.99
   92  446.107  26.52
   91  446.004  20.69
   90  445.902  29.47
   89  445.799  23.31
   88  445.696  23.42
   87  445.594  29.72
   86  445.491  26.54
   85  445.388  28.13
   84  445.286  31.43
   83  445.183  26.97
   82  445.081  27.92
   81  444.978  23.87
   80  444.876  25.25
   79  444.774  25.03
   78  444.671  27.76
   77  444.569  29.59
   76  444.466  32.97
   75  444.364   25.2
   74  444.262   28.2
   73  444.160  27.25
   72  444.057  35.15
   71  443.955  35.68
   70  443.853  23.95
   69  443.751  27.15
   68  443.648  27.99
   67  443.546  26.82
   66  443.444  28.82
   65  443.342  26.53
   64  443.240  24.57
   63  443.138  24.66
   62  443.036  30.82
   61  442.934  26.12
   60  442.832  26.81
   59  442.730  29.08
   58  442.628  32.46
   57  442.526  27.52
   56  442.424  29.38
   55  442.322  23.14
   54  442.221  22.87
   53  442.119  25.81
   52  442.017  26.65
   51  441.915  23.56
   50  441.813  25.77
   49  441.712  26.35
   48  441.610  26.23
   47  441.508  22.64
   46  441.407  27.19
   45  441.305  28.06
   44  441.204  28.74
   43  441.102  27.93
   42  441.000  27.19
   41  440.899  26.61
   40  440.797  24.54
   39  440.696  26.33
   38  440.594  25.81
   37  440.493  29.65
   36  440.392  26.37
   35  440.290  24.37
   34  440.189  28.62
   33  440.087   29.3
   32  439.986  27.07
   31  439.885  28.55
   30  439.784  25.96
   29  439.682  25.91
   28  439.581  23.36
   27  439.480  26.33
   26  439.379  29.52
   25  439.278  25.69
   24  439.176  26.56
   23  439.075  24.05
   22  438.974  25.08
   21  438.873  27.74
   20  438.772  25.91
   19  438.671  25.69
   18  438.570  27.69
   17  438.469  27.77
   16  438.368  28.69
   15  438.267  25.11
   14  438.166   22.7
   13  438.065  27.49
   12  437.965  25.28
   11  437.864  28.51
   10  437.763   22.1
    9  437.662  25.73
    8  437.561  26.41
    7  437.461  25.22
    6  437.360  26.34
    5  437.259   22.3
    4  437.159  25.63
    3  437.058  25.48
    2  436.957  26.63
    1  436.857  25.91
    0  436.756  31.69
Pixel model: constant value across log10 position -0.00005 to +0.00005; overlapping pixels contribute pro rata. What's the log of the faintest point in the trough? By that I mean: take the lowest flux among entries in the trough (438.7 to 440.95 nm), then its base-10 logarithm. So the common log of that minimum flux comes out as 1.37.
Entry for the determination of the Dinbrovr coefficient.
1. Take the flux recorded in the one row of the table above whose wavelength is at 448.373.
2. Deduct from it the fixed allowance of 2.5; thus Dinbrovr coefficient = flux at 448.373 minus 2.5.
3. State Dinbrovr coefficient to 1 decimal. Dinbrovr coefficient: 26.6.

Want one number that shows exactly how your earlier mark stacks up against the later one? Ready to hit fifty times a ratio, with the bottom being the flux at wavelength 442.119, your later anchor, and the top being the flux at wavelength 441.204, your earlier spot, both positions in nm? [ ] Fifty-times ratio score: 56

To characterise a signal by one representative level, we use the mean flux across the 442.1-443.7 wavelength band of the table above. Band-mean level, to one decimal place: 27.1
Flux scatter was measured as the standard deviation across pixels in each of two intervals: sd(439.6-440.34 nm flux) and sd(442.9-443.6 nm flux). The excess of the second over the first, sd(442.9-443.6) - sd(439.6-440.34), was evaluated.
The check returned 0.4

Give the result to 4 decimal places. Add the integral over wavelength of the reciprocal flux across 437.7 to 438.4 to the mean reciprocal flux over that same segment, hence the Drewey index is 0.0670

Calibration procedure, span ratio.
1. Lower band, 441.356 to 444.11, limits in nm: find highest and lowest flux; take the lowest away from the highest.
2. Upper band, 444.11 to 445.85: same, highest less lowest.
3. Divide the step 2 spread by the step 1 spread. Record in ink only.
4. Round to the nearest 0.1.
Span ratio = 0.7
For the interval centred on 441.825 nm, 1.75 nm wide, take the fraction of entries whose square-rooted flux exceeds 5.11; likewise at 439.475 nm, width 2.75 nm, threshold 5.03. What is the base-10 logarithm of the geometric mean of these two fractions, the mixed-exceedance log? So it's -0.160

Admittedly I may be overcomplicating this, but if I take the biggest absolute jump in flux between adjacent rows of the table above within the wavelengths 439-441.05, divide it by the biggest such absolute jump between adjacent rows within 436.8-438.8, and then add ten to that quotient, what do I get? 10.7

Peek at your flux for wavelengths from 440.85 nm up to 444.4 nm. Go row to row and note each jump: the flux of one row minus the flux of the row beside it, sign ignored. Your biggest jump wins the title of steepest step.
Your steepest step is 11.7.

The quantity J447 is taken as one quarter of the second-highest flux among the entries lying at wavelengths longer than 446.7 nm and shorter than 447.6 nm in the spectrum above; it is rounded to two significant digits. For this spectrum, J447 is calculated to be 7.2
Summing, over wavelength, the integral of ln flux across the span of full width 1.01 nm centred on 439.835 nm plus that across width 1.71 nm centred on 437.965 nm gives 8.9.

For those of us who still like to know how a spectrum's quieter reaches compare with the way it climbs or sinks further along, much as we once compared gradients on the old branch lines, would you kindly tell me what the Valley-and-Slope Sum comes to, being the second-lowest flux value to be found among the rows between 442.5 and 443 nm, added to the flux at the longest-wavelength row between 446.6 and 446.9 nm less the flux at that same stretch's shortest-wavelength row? 23.0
